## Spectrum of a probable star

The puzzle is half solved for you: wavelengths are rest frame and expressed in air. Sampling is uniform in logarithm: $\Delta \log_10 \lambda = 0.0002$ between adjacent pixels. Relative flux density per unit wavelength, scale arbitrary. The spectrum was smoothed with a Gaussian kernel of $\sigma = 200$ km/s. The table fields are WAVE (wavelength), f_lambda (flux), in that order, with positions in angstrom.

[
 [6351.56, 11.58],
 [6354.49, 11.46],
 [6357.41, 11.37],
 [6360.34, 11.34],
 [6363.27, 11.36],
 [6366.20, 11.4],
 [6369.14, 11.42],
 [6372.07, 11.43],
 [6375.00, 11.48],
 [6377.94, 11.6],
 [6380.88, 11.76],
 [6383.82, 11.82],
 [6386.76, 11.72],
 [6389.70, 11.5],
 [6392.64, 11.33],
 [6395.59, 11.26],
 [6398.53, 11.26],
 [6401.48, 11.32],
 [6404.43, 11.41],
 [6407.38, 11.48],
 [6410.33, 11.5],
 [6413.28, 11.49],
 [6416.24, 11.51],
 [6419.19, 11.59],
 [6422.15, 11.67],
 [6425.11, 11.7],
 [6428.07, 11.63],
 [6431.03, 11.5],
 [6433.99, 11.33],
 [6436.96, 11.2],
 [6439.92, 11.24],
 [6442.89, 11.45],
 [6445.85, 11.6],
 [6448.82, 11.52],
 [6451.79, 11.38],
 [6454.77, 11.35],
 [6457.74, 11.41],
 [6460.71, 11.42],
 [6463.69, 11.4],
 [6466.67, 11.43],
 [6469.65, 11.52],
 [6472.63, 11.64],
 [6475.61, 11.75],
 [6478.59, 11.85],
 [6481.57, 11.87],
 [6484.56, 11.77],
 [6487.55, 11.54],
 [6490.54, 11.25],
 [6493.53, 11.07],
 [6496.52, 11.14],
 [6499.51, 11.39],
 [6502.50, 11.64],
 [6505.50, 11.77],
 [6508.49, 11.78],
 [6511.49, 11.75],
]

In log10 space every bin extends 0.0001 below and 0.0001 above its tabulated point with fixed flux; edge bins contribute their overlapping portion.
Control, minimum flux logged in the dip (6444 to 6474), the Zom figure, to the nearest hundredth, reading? 11.35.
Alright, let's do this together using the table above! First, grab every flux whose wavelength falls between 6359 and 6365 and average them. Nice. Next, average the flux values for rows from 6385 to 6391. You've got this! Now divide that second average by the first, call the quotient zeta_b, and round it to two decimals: 1.02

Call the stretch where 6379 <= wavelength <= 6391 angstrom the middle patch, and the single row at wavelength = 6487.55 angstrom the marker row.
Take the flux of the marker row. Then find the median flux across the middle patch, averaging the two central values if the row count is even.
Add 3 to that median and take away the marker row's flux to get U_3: 3.20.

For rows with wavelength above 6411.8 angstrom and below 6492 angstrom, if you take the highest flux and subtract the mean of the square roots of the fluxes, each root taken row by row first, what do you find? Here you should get 8.476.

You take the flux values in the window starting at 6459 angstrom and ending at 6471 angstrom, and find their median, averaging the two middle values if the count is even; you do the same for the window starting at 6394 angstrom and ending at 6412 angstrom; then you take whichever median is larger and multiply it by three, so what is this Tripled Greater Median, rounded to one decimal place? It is 34.3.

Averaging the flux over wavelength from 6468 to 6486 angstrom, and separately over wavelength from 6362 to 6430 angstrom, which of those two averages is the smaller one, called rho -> 11.51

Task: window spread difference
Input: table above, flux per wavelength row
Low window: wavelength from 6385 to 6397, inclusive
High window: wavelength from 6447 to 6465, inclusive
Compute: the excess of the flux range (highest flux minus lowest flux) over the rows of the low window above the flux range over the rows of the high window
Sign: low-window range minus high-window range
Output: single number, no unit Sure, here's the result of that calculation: 0.3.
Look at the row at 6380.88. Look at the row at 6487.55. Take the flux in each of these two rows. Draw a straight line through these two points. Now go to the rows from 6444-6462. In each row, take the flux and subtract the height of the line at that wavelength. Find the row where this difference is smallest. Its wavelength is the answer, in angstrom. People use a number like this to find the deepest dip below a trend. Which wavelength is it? 6454.77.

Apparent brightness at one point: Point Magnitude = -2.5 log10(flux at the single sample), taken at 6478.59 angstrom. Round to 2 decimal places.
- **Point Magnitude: -2.68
